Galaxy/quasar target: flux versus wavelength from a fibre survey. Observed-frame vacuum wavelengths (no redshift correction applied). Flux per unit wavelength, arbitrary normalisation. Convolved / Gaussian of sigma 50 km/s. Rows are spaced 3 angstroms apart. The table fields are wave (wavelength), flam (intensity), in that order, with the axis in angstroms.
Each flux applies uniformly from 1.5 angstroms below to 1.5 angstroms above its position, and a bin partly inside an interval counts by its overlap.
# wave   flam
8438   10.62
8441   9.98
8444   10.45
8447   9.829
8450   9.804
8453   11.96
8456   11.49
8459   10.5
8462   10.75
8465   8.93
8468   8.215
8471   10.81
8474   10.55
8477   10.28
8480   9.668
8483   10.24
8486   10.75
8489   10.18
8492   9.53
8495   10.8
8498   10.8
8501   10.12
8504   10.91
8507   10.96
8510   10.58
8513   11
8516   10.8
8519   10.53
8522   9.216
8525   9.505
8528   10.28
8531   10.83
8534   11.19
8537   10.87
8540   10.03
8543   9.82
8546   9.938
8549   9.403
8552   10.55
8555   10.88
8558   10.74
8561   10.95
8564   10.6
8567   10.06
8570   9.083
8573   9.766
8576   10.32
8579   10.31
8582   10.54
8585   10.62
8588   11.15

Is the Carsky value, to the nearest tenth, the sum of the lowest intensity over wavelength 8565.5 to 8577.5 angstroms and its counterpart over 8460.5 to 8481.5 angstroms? 17.3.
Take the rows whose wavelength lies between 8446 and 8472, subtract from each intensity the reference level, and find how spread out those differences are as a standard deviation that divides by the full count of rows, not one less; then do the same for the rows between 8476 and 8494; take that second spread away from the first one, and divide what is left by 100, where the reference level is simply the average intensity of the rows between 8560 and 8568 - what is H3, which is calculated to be 0.007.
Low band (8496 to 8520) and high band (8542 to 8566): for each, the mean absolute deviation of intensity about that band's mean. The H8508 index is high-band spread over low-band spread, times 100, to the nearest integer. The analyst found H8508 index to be 212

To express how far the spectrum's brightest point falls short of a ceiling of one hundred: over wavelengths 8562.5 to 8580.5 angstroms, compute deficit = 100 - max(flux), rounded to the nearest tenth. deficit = 89.4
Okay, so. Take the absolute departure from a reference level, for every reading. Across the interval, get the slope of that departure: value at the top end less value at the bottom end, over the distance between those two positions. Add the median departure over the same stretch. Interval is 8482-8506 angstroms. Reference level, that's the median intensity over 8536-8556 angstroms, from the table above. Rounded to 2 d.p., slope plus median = 0.64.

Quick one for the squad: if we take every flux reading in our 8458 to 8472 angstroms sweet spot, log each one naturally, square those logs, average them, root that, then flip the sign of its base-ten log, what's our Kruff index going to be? -0.359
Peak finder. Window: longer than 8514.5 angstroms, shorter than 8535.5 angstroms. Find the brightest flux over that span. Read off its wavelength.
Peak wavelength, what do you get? 8534 angstroms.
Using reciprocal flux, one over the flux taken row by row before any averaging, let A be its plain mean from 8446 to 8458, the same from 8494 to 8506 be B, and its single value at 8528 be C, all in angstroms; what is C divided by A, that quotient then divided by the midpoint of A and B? 11.1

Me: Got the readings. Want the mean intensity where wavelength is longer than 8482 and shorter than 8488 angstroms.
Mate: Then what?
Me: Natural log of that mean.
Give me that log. 2.35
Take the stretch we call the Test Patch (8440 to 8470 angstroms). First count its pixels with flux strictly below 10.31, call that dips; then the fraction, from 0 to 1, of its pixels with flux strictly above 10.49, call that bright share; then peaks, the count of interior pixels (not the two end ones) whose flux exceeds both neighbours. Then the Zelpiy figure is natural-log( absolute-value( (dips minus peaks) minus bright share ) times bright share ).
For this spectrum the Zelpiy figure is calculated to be -0.45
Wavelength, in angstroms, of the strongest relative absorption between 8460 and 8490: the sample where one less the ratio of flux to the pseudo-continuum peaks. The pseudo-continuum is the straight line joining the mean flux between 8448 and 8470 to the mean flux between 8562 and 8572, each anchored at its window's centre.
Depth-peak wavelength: 8468 angstroms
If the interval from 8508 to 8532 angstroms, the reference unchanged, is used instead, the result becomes 8522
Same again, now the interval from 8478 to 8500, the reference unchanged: 8492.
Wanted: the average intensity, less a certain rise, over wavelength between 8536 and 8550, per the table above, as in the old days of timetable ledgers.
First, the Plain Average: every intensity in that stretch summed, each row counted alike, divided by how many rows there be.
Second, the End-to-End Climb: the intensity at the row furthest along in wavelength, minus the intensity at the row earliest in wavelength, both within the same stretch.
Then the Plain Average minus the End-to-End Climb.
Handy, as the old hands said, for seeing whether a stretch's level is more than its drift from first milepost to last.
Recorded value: 11.5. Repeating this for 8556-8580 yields 10.7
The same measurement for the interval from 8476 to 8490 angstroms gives 10.3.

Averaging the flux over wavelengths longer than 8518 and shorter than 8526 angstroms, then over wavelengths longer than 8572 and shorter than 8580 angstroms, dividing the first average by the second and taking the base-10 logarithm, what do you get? -0.02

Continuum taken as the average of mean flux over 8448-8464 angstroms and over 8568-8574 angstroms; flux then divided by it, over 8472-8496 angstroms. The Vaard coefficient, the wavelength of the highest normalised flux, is 8495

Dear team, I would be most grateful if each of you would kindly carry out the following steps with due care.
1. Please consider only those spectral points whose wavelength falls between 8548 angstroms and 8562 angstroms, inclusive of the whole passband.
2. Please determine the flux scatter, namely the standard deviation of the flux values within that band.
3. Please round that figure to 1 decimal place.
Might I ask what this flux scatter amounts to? 0.6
